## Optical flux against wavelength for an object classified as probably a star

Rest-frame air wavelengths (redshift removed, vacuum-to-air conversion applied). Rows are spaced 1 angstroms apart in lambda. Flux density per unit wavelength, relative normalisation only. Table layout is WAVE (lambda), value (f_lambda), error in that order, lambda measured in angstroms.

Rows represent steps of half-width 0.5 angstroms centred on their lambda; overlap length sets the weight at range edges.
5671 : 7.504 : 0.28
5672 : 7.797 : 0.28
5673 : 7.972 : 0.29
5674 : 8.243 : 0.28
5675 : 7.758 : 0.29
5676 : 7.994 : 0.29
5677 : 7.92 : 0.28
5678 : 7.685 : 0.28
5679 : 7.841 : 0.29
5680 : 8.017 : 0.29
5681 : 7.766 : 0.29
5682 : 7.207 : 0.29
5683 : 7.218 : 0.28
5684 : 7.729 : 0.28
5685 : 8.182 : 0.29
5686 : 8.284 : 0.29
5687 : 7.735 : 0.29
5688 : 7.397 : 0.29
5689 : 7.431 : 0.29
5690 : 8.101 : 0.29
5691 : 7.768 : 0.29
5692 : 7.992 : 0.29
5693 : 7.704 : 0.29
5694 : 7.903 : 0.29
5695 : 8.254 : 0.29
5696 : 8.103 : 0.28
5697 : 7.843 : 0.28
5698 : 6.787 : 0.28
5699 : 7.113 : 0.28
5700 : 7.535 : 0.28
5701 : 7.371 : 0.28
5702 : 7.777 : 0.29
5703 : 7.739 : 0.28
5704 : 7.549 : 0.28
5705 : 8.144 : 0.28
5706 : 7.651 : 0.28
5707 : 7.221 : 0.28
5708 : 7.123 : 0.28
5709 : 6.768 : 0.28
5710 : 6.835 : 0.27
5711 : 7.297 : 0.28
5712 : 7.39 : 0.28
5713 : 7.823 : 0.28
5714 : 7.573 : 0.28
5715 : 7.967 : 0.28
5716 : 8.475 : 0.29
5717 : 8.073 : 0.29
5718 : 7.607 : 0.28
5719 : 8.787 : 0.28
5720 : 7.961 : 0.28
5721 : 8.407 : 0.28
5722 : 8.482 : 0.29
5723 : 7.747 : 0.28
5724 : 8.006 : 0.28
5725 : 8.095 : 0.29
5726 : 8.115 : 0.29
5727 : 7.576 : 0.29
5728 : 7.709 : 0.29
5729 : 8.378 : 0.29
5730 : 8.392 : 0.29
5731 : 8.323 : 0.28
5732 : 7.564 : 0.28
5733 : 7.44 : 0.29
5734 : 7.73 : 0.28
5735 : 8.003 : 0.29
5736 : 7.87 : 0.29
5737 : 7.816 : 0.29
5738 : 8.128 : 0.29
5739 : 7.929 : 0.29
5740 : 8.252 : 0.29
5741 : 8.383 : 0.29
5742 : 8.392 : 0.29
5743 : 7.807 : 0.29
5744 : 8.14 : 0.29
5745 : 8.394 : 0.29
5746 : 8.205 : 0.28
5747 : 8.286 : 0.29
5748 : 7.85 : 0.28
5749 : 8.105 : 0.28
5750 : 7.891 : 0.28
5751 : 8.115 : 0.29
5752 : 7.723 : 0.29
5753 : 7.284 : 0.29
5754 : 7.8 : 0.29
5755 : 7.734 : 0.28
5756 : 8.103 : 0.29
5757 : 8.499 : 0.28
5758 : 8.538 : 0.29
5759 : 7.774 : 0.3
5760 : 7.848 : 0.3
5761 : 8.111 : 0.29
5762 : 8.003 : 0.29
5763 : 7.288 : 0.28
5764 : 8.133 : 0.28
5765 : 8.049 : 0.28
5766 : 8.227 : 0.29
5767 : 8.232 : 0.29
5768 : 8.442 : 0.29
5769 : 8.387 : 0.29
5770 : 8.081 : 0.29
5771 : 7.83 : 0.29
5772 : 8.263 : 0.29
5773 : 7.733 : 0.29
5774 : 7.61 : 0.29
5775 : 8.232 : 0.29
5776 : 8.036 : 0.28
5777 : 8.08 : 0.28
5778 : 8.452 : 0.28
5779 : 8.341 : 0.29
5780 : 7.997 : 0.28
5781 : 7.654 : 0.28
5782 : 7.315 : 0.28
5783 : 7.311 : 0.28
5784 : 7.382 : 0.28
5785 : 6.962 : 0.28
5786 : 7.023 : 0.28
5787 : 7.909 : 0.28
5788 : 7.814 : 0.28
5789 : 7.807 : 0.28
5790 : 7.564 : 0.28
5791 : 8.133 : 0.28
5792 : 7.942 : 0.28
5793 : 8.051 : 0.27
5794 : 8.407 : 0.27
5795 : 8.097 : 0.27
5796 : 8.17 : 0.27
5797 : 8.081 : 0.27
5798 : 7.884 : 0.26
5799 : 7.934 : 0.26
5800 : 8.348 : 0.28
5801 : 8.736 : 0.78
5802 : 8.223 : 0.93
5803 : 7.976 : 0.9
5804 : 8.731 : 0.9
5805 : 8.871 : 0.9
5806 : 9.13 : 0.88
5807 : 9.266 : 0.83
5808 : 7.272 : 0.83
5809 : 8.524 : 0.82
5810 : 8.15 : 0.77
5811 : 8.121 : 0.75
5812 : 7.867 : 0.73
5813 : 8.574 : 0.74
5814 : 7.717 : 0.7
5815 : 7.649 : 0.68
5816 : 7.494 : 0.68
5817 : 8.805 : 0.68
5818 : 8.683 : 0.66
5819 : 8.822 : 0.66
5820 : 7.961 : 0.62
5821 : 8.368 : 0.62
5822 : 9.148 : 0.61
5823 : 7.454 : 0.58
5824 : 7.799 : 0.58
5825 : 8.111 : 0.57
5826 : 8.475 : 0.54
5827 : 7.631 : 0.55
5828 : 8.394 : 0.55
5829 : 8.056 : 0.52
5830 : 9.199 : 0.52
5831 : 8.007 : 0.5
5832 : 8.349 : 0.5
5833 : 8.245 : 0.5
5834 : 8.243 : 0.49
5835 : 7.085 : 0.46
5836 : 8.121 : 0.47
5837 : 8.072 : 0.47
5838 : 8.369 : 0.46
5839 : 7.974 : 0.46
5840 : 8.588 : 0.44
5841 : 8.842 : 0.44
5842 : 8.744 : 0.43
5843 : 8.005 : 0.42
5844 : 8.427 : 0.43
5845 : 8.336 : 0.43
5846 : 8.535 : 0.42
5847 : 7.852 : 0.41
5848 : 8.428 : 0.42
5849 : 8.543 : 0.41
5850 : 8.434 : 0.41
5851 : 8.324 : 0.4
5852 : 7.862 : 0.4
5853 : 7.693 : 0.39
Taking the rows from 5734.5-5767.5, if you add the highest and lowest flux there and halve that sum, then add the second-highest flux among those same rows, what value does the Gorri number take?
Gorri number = 16.4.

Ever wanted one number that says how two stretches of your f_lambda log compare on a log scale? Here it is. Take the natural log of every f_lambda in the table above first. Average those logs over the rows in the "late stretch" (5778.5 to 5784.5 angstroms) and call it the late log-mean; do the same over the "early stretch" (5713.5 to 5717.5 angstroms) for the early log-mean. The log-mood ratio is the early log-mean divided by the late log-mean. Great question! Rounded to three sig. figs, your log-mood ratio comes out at 1.02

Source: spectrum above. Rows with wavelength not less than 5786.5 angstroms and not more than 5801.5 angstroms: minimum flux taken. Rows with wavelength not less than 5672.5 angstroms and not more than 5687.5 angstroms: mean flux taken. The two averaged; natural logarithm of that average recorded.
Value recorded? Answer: 2.04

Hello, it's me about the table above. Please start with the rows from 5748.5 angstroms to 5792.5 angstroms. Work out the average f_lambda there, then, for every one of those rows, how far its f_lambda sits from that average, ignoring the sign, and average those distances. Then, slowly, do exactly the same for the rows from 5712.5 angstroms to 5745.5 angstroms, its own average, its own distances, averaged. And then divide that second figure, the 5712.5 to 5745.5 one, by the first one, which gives 0.91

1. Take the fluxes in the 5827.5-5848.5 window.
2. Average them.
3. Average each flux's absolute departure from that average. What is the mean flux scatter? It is 0.299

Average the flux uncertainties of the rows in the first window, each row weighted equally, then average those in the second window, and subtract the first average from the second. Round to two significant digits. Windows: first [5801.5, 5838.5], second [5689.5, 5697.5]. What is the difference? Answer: -0.37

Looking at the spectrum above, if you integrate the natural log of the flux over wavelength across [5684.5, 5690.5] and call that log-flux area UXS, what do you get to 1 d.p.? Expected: 12.4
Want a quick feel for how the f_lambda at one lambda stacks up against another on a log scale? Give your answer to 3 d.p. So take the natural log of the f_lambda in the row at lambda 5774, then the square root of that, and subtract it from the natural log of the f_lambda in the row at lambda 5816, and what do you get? 0.590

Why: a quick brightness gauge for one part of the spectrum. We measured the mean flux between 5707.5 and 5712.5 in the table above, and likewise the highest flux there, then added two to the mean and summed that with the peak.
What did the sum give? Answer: 16.5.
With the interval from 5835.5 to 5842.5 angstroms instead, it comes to 19.2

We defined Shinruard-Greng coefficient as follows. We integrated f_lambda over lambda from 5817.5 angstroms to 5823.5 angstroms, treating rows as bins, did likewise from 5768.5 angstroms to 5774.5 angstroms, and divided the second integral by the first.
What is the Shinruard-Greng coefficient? 0.95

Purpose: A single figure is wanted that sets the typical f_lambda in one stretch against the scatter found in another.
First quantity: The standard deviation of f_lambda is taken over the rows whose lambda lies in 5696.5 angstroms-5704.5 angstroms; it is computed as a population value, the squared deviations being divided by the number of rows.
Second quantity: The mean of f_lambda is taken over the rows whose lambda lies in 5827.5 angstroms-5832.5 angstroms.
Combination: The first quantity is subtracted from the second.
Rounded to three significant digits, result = 8.06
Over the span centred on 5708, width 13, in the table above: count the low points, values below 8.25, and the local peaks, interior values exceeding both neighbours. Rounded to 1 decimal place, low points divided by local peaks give 6.5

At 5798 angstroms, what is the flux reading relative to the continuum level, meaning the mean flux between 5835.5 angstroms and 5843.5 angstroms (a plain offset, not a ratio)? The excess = -0.5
